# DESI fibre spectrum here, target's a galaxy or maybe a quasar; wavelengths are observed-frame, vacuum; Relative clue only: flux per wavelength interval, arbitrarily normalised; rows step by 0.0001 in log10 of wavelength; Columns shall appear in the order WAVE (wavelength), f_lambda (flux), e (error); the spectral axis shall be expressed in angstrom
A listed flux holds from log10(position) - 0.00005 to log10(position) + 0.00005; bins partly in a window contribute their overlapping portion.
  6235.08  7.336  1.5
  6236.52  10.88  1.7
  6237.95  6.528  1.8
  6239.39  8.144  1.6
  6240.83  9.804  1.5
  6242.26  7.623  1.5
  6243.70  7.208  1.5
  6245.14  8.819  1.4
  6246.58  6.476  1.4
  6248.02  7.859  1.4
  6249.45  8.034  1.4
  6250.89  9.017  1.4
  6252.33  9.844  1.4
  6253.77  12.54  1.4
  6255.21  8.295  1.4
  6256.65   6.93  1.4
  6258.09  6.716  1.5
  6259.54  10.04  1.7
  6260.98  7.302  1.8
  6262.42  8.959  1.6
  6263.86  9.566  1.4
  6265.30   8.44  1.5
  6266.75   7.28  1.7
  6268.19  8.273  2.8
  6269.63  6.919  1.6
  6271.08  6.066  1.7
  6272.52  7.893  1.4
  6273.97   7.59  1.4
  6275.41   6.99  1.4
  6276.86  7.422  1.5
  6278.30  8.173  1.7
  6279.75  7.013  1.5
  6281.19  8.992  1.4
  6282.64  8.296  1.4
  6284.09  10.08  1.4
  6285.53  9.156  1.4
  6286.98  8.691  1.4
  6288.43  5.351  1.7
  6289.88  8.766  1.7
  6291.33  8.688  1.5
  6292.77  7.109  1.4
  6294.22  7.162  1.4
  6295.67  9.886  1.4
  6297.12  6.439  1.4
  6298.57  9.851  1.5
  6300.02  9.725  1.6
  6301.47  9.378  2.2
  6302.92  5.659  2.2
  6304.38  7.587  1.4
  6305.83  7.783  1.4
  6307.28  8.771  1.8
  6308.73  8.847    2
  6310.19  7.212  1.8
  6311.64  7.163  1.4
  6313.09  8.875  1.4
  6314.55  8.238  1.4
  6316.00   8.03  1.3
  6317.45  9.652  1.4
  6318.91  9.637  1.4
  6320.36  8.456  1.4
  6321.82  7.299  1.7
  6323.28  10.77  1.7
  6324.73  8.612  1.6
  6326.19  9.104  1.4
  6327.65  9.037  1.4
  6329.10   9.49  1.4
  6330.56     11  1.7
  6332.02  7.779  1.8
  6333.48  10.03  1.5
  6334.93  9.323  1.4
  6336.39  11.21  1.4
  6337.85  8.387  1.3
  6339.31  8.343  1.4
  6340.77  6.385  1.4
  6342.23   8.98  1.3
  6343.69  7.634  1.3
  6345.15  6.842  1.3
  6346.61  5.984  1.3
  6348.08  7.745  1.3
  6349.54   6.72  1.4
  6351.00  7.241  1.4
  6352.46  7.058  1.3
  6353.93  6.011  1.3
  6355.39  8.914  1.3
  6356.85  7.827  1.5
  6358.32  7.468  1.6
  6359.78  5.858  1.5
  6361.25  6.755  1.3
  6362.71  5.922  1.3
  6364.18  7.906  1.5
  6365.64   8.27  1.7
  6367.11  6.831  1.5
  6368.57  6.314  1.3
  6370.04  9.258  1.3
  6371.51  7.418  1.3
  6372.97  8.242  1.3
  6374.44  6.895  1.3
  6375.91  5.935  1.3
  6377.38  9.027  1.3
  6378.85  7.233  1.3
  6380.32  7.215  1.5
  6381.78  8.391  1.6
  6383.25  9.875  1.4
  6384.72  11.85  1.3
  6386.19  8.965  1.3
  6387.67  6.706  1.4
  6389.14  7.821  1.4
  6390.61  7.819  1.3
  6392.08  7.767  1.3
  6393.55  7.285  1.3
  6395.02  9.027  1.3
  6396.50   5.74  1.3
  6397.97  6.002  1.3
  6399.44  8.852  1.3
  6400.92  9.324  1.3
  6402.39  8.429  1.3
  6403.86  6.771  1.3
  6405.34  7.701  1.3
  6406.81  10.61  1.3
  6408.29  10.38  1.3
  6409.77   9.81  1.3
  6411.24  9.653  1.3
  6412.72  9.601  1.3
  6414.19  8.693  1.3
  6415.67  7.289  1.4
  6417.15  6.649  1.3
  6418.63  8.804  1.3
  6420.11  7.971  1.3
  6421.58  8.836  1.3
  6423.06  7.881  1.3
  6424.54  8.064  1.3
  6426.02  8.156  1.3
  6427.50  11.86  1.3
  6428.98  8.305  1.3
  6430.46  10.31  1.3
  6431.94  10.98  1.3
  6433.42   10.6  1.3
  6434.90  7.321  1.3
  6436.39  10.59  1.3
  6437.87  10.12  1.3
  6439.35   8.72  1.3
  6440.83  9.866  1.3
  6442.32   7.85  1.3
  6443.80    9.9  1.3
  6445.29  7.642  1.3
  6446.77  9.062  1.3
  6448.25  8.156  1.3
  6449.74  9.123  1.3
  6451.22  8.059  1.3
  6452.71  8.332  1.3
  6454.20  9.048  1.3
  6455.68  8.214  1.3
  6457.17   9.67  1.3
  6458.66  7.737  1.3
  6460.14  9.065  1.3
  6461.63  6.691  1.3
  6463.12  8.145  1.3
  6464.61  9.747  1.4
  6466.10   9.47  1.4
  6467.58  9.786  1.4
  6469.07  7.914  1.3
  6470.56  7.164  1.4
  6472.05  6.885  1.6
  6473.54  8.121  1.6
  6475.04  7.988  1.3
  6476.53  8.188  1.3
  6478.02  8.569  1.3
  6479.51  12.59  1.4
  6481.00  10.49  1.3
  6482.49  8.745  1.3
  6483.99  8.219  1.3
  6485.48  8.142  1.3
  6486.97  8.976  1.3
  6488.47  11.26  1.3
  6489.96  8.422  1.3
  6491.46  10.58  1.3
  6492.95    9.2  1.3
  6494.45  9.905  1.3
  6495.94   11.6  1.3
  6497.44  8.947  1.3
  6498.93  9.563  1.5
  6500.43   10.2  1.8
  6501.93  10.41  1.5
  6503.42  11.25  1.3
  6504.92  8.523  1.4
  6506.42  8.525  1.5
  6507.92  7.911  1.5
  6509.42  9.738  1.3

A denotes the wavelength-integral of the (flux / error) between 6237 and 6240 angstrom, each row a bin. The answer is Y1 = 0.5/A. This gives 0.037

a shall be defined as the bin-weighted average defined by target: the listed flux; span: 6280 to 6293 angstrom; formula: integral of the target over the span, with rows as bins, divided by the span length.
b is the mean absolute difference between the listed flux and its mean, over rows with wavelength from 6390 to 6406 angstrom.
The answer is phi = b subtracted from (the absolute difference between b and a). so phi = 6.53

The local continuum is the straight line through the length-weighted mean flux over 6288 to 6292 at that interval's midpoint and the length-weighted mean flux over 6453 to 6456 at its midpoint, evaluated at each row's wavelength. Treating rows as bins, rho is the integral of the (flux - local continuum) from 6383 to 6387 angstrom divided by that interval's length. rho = 1.9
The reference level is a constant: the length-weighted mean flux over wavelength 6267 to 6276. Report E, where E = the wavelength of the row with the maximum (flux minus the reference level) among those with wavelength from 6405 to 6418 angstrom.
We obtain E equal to 6406.81 angstrom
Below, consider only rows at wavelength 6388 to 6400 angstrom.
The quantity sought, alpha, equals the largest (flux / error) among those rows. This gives 6.9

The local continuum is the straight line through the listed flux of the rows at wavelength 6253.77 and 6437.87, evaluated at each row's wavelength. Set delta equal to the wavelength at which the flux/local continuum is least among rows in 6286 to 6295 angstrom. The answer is 6288.43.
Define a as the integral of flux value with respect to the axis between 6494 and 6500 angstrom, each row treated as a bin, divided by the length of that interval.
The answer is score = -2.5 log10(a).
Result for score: -2.50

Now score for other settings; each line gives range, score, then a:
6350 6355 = -2.10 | 6.9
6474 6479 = -2.32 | 8.4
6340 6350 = -2.14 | 7.2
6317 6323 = -2.37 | 8.9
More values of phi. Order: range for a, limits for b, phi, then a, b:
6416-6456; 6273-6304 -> 6.55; 8.9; 1.17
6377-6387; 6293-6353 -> 6.66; 8.9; 1.13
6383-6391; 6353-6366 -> 6.90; 8.8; 0.96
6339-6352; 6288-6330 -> 5.16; 7.3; 1.06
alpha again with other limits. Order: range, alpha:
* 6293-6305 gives 7.1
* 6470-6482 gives 9.0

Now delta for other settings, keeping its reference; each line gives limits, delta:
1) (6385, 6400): 6396.50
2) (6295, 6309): 6302.92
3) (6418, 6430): 6423.06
